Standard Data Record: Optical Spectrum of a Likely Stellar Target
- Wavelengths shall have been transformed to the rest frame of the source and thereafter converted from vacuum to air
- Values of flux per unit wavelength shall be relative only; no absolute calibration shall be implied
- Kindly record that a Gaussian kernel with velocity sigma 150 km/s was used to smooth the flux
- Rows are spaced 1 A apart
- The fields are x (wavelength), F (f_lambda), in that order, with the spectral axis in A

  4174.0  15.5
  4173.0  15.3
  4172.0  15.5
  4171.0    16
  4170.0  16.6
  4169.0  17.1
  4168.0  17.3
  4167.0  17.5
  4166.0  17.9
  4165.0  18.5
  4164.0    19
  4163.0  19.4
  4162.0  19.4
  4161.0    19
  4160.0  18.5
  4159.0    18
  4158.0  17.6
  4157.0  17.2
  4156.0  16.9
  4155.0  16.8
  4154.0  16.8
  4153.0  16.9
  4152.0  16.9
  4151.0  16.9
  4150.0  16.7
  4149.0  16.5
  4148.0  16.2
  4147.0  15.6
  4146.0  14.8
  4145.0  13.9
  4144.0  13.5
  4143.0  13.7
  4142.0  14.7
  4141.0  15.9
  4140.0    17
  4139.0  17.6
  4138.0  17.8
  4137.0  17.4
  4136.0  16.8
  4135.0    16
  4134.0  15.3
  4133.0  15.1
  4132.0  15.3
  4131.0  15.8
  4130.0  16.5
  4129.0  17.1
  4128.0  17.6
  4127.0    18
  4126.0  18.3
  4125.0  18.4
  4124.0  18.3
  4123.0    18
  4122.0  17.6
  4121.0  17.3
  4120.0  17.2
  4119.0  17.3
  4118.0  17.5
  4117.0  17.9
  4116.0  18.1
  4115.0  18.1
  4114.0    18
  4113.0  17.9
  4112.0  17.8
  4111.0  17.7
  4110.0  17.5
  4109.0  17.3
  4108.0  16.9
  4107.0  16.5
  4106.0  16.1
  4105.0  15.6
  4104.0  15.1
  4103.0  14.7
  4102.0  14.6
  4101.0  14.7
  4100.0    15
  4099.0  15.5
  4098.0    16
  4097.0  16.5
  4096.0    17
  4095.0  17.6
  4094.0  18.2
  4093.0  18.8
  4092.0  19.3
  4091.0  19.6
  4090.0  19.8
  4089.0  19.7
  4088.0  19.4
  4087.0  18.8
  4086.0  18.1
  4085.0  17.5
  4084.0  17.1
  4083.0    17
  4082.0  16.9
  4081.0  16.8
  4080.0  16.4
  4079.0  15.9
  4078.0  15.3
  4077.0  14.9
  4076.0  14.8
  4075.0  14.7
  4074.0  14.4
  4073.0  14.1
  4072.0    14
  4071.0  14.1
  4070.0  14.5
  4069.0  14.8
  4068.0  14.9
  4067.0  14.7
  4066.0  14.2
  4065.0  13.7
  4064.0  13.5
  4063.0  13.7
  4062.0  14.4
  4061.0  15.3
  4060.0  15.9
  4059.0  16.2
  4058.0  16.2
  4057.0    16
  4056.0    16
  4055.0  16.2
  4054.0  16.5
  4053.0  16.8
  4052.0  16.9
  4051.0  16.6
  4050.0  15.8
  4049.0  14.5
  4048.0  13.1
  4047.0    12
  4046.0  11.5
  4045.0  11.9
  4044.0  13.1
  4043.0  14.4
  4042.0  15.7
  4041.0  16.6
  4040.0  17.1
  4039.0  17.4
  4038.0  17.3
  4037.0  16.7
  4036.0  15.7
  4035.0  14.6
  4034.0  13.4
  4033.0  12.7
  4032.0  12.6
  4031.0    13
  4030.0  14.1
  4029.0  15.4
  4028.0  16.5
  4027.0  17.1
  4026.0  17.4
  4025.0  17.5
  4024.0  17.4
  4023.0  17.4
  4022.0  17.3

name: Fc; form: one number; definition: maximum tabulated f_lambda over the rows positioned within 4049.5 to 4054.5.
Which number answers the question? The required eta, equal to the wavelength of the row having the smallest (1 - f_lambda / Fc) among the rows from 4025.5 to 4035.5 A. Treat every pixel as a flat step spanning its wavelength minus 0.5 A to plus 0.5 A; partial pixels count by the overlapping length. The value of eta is 4026.0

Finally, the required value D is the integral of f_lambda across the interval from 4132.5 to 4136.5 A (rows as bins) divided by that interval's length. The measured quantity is 15.8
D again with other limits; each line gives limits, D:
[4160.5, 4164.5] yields 19.2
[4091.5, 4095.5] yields 18.5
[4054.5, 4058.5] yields 16.1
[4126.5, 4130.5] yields 17.3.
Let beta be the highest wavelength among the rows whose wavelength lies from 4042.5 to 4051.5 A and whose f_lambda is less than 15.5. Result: 4049.0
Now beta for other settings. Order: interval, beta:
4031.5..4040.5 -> 4035.0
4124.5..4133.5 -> 4133.0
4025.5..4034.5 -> 4034.0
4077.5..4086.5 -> 4078.0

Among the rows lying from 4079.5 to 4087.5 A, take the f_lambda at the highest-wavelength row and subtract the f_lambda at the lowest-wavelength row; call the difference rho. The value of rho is 2.4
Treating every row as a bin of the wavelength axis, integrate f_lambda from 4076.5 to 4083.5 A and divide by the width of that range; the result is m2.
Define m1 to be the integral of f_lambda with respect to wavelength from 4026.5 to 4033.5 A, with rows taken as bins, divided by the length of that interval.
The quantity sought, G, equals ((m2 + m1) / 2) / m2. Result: 0.95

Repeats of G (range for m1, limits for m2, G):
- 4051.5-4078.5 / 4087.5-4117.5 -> 0.94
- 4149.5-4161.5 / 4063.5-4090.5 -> 1.04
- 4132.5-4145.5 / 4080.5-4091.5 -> 0.93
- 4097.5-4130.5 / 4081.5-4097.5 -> 0.97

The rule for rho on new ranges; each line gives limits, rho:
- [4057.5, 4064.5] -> -2.7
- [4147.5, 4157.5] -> 1.0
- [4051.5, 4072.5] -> -2.9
